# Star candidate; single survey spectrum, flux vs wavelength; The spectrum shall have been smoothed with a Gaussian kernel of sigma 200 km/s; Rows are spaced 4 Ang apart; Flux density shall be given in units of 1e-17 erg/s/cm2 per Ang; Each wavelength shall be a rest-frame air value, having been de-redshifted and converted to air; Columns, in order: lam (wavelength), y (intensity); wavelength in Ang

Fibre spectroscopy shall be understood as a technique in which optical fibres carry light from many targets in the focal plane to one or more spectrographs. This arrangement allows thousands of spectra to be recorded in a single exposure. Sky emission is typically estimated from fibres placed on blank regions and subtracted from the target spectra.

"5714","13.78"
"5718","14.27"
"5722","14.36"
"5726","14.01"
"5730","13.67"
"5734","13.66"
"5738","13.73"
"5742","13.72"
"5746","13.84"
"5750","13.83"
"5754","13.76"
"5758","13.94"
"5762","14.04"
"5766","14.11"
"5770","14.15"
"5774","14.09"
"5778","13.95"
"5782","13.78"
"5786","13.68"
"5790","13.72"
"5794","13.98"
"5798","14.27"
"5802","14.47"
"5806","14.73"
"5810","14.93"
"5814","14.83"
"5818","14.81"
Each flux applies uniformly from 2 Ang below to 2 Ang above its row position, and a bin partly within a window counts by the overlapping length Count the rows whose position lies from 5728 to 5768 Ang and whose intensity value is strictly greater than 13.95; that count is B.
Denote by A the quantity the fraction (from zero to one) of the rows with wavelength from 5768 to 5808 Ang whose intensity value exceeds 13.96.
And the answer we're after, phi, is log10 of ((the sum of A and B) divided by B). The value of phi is 0.11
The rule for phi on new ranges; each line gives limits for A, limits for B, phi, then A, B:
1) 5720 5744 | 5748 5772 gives 0.05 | 0.33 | 3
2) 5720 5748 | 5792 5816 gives 0.02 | 0.29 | 6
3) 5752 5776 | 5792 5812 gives 0.05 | 0.67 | 5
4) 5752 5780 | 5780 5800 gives 0.11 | 0.57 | 2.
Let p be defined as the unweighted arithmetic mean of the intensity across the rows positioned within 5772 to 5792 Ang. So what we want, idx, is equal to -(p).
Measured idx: -13.8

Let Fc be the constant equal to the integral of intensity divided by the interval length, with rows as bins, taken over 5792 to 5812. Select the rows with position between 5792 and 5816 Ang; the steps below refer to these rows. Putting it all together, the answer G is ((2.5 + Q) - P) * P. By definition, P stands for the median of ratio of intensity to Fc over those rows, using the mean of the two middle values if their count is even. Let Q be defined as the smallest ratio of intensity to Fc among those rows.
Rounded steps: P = 1.009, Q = 0.966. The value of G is 2.48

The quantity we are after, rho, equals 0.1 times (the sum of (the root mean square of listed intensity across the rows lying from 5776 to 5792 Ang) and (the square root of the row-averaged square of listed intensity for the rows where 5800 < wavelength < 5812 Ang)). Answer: 2.85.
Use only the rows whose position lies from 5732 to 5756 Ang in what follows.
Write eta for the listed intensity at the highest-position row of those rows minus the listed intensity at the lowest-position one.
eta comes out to 0.10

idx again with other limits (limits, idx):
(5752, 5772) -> -14.0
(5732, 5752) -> -13.8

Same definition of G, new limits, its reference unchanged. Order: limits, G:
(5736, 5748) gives 2.37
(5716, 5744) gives 2.37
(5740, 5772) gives 2.39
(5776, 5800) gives 2.38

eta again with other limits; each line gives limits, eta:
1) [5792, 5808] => 0.75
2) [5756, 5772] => 0.21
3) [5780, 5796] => 0.20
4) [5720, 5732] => -0.69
